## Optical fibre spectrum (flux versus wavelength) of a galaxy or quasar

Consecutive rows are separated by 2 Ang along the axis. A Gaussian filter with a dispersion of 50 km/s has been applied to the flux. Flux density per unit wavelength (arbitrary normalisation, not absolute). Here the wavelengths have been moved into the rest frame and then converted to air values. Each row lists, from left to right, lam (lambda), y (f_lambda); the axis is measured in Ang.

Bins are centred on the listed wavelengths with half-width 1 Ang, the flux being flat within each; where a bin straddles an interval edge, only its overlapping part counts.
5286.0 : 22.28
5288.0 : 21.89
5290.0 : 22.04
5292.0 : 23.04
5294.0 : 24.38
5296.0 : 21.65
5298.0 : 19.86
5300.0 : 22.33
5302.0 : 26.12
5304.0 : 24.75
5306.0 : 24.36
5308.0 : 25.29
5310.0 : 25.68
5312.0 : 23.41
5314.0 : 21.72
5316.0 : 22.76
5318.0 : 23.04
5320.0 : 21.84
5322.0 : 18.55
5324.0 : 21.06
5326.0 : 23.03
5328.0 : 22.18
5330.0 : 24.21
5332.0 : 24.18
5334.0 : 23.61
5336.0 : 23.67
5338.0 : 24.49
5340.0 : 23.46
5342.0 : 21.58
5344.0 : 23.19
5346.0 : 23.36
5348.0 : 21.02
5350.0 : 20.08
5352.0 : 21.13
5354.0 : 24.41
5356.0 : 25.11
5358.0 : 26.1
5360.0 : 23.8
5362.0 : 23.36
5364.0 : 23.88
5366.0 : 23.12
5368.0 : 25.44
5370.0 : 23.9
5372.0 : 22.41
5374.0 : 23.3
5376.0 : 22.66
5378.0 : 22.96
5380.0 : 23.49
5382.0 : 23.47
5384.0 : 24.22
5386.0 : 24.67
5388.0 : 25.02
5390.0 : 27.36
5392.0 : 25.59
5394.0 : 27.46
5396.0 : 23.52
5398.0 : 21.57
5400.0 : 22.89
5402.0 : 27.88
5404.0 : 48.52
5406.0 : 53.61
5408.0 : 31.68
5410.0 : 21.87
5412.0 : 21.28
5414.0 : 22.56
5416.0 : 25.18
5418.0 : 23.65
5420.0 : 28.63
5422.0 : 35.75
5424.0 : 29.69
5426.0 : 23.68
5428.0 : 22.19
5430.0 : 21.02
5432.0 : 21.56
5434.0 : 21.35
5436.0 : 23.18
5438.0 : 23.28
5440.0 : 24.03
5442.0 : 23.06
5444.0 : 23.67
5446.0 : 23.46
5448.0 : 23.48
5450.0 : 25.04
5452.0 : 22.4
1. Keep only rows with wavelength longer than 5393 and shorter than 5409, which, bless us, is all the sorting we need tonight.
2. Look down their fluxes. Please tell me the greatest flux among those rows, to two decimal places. 53.61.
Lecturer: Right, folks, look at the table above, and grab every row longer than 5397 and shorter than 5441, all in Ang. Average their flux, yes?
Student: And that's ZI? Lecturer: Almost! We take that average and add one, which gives 28.0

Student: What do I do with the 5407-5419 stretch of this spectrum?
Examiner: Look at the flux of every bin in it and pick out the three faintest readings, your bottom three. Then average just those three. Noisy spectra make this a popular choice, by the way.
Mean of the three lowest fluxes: 21.9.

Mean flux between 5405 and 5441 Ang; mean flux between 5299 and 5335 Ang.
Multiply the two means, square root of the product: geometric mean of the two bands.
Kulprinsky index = 24.7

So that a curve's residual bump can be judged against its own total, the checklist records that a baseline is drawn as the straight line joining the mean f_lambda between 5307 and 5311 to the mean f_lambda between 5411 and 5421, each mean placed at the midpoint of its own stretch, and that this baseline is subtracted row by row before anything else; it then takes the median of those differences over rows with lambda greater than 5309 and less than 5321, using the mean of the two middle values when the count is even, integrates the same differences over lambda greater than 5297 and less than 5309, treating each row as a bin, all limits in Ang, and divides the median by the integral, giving 0.12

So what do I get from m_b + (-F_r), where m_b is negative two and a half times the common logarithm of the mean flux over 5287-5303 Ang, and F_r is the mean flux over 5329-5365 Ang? -26.8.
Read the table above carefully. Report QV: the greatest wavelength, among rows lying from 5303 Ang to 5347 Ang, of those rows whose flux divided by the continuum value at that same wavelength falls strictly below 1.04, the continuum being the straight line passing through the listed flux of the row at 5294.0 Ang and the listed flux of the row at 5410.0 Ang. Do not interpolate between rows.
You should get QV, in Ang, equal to 5346.0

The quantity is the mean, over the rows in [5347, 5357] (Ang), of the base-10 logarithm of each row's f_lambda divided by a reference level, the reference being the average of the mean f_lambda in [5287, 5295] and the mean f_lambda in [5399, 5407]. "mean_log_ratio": -0.137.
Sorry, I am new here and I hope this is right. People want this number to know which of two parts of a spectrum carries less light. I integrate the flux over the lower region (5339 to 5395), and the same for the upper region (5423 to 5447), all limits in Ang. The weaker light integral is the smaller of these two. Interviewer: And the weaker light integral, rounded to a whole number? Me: 560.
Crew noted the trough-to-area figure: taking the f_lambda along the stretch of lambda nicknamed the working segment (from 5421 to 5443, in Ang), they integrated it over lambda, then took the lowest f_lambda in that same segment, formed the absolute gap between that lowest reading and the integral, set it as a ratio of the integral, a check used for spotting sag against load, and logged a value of 0.961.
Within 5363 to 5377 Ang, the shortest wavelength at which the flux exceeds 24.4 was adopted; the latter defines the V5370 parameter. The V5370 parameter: 5368.0 Ang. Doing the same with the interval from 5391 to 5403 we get 5392.0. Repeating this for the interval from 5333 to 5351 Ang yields 5338.0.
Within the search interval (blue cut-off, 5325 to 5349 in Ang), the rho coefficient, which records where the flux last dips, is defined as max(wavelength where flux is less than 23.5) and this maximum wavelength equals 5348.0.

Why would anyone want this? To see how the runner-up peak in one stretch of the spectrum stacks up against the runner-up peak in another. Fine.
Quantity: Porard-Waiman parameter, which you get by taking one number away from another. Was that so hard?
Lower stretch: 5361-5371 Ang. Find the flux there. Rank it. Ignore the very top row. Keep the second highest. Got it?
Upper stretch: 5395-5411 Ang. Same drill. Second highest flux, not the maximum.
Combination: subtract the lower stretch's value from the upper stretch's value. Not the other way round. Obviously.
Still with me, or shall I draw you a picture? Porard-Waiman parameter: 24.6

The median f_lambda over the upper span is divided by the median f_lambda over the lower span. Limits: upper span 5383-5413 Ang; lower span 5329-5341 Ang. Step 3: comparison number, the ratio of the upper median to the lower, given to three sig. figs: 1.05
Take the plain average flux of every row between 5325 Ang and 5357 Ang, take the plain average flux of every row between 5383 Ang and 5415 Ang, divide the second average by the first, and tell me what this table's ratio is 1.22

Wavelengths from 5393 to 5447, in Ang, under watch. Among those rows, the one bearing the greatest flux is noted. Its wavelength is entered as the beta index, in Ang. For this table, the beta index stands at 5406.0 Ang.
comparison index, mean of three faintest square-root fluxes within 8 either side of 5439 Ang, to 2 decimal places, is 4.69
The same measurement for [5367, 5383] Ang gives 4.76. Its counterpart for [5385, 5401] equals 4.76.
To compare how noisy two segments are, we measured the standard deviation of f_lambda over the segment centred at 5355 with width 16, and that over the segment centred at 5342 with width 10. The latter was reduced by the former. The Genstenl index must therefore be -1.1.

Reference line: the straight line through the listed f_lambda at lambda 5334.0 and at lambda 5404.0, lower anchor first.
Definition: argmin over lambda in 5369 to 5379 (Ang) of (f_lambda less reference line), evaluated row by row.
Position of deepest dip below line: 5378.0 Ang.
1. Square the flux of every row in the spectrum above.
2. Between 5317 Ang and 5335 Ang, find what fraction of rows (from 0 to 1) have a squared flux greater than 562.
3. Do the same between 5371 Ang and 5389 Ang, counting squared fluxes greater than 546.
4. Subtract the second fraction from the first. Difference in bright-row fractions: -0.33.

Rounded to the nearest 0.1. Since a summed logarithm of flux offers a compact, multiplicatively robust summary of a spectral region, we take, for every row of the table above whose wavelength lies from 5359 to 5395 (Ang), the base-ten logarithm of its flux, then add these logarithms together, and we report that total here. 24.9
